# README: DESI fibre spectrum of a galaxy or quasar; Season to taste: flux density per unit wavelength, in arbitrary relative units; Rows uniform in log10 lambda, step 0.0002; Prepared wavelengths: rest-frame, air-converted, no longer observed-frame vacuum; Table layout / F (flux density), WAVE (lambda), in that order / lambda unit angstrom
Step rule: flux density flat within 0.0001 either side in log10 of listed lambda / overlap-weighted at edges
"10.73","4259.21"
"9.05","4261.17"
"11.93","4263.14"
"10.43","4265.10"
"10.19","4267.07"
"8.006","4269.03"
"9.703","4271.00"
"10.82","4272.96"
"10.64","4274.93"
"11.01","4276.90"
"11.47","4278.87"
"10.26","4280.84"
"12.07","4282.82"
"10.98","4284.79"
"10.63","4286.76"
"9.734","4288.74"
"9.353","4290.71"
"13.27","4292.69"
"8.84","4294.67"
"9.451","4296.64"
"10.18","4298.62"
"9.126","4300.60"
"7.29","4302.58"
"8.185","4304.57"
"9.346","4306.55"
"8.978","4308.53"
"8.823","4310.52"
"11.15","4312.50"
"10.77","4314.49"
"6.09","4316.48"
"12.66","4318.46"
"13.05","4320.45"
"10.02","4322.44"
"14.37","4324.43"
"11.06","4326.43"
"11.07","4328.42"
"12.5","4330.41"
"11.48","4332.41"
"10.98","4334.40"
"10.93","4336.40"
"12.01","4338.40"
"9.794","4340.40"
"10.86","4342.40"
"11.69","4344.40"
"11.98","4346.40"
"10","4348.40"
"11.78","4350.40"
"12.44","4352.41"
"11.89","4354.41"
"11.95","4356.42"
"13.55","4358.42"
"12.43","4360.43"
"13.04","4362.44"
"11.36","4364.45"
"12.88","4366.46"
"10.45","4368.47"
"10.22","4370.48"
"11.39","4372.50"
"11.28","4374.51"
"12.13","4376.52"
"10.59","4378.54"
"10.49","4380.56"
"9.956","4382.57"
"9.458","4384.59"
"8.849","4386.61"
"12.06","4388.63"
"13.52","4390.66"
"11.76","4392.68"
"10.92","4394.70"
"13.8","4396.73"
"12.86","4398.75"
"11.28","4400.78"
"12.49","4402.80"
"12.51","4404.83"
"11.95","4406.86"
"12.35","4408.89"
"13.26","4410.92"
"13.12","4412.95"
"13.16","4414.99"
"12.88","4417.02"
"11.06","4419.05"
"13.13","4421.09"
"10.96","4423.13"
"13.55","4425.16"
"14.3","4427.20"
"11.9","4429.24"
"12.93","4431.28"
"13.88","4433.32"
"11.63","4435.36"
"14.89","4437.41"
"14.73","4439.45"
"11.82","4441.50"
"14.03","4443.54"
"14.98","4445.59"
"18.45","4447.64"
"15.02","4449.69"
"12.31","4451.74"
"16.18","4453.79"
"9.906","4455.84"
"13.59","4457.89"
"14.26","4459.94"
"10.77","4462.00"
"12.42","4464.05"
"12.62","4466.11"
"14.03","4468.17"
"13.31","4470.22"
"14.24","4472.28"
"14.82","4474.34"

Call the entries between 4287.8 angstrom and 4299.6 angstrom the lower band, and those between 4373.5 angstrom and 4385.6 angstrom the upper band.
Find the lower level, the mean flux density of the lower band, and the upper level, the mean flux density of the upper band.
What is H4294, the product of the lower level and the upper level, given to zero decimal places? 108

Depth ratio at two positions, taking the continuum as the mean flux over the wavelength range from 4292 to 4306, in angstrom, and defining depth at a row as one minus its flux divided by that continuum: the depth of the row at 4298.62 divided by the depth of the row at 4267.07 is 1.0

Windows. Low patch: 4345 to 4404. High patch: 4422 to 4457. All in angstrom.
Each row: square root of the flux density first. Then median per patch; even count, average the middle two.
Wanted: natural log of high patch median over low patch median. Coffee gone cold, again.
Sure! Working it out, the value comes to 0.082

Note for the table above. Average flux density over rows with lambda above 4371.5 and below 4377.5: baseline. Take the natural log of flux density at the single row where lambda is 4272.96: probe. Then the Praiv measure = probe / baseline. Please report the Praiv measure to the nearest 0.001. 0.205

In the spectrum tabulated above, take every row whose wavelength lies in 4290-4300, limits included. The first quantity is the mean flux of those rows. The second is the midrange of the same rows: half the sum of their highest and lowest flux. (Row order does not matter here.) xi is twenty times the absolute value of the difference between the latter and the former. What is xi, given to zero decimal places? 17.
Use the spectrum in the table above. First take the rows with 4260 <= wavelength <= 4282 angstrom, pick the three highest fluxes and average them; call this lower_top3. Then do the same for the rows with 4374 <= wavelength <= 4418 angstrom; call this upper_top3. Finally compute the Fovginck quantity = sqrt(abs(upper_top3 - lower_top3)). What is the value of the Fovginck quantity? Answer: 1.4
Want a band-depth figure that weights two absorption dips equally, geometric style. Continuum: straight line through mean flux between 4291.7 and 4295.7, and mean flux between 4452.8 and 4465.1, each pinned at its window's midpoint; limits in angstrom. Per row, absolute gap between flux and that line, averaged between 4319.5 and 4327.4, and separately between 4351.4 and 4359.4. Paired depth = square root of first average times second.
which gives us 1.1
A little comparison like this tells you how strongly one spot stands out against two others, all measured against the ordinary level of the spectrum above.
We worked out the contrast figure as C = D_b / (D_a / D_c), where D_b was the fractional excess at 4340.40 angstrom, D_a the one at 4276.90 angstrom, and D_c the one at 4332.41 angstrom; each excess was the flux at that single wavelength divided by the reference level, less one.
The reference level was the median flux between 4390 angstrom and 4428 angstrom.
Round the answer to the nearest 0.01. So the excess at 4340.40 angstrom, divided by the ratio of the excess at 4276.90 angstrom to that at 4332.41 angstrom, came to -0.18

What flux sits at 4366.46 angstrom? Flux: 12.88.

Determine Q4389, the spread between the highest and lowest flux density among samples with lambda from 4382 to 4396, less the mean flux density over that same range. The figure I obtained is -6.3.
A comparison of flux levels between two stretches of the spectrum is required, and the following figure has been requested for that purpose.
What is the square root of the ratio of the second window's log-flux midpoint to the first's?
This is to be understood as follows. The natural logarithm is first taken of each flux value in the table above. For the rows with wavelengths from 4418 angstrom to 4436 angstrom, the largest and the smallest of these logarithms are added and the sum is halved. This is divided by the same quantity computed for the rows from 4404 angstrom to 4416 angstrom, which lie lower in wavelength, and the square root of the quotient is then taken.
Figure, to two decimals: 1.00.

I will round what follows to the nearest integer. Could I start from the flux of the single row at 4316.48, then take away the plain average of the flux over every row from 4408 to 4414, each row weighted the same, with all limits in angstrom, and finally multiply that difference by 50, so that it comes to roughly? -341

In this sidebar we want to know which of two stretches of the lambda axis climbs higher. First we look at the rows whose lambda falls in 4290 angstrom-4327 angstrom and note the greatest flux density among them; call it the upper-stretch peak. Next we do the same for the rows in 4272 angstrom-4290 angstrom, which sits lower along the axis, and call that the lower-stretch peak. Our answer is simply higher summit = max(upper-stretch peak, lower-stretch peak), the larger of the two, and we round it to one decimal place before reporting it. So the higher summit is 14.4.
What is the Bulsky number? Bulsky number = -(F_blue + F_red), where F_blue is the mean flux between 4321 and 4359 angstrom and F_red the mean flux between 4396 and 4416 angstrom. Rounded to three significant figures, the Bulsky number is -24.3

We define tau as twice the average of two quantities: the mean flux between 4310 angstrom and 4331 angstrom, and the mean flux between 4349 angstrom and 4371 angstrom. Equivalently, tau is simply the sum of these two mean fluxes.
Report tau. 23.1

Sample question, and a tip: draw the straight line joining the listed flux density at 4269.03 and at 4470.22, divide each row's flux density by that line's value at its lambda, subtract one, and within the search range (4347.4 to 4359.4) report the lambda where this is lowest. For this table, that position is 4348.40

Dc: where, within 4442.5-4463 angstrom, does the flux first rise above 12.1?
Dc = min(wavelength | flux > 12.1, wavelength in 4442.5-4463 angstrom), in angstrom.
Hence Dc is 4443.54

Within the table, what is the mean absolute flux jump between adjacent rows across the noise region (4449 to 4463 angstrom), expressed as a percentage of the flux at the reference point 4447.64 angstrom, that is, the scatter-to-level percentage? 18.7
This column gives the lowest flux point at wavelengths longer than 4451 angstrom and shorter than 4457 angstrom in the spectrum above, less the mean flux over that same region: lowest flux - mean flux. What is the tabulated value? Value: -2.9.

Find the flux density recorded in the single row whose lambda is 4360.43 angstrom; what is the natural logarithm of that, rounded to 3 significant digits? 2.52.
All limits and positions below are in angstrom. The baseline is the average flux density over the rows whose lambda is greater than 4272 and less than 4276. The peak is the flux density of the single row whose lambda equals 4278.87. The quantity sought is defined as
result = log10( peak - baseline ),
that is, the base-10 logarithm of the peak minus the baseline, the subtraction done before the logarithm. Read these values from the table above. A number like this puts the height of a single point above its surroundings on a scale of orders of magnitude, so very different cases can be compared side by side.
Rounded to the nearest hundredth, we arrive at -0.13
